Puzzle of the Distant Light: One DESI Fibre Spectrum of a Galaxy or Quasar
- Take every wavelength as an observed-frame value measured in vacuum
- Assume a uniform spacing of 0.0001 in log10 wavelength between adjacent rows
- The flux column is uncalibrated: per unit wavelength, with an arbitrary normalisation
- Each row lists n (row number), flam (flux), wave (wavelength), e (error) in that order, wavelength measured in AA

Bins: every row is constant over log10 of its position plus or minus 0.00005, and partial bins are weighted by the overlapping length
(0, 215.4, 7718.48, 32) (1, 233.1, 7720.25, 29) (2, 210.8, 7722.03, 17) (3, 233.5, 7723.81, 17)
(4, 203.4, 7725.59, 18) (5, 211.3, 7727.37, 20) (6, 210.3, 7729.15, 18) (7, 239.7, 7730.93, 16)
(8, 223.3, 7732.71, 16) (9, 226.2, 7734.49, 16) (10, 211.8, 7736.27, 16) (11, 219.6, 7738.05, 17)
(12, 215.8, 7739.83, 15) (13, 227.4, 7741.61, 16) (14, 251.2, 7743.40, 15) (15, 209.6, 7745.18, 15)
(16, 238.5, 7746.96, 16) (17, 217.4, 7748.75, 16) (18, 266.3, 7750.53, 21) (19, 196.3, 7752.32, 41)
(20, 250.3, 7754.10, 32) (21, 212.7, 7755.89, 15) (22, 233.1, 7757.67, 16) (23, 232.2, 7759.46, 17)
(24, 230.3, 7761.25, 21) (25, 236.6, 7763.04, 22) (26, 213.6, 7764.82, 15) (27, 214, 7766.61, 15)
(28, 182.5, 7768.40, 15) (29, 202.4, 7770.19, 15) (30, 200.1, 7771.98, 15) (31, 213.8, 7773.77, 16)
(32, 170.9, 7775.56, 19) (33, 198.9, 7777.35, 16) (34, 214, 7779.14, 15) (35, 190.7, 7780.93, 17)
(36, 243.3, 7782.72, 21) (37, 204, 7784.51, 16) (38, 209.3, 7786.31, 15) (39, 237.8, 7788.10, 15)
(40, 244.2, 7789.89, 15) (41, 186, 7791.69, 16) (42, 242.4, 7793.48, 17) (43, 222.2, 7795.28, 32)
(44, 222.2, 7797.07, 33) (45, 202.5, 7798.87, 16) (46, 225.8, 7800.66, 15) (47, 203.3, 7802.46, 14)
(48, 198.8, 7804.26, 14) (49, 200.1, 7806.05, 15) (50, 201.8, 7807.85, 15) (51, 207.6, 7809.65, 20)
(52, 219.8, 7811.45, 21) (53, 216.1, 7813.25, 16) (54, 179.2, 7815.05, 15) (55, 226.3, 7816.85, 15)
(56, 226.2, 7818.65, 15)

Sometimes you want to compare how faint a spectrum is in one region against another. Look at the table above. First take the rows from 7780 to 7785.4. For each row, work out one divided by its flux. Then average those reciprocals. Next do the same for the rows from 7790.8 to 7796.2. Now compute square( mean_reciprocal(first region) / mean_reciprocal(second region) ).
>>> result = 1.04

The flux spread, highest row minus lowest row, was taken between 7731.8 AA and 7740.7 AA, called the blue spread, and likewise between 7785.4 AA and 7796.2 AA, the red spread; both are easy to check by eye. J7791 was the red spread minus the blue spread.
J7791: 44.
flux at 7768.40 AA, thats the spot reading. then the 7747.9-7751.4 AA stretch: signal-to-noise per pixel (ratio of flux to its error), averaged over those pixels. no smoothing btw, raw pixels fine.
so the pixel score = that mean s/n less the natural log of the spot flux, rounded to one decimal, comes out 7.9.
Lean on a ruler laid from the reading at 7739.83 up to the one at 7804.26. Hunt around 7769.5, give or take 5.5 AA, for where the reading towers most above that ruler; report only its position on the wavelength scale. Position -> 7773.77 AA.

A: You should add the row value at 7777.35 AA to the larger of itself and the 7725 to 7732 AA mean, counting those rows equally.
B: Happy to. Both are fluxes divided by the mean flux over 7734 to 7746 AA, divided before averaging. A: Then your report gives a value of 1.86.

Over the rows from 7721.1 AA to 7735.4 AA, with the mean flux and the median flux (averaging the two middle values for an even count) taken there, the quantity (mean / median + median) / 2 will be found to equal 109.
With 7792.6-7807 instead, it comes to 107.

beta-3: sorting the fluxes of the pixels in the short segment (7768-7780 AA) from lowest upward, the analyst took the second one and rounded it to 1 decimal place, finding 182.5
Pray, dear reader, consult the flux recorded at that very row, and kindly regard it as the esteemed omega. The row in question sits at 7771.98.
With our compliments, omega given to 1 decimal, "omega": 200.1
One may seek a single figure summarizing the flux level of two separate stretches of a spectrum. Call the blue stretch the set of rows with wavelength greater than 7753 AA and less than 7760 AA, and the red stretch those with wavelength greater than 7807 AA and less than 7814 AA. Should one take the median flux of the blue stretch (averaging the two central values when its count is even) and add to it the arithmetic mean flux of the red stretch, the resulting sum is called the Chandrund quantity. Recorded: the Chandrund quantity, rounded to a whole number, 444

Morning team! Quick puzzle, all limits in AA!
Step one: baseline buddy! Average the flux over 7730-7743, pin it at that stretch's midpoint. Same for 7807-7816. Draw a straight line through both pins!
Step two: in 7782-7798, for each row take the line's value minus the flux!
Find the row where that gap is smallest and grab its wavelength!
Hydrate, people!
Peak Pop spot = 7789.89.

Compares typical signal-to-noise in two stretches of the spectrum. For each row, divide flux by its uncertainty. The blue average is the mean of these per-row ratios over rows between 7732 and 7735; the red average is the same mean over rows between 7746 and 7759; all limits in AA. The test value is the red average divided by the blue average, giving 0.84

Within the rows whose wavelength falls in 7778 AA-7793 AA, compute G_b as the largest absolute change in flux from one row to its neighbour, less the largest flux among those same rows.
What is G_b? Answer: -186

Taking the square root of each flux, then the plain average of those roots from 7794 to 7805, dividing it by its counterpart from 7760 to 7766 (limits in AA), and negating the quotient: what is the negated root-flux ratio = -0.97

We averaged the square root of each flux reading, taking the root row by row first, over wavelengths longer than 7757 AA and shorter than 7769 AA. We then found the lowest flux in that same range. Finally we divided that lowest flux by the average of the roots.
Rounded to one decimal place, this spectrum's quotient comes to 12.3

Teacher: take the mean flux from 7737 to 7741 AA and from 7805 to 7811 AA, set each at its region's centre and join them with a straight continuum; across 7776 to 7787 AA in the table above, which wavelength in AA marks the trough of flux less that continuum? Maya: 7780.93 AA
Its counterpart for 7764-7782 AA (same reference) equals 7775.56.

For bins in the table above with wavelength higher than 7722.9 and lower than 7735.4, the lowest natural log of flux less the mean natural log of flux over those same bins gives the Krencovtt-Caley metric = -0.08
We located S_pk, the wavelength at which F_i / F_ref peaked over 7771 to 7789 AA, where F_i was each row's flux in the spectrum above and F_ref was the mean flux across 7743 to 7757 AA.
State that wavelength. 7782.72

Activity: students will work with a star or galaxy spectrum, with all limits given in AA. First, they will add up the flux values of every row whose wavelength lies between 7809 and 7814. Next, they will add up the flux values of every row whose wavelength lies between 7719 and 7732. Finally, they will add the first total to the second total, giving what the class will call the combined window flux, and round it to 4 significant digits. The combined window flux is 2186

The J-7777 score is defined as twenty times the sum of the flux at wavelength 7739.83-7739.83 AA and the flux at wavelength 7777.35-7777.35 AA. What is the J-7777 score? 8294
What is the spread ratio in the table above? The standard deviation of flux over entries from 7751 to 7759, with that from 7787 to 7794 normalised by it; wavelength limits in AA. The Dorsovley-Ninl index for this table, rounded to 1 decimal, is 1.2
